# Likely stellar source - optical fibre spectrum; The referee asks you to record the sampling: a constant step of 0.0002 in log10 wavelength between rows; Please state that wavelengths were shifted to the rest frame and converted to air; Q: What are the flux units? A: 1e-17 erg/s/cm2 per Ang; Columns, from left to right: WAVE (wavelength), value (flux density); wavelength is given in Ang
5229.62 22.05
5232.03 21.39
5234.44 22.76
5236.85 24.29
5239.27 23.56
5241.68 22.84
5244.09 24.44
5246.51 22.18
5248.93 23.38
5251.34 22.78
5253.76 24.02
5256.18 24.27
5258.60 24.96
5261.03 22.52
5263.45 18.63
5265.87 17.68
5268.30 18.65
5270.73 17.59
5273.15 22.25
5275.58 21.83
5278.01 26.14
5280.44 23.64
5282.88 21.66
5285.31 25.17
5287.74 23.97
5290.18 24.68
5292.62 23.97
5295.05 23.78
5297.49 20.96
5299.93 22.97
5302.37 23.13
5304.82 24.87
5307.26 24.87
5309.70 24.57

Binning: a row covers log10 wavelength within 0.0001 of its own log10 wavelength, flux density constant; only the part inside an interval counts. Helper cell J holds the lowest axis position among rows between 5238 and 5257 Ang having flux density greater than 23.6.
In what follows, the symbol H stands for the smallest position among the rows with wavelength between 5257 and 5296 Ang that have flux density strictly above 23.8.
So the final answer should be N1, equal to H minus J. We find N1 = 14.5 Ang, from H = 5258.60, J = 5244.09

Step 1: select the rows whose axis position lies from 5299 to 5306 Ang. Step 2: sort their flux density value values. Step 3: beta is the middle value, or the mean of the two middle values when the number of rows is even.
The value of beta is 23.1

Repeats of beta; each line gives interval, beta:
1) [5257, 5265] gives 22.5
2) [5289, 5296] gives 24.0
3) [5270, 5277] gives 21.8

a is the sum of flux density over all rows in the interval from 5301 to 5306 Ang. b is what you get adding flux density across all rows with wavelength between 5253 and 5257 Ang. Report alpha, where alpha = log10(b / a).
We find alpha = 0.00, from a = 48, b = 48.3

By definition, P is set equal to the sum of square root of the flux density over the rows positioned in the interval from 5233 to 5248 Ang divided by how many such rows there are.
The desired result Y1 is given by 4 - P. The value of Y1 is -0.831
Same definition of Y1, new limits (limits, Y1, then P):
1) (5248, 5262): -0.863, 4.86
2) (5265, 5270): -0.262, 4.26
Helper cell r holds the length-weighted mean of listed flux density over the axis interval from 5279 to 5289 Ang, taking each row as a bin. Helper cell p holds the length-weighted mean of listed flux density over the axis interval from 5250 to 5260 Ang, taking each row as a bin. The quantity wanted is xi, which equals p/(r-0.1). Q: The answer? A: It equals 1.02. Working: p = 24.0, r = 23.7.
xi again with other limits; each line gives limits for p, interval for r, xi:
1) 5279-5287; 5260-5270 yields 1.23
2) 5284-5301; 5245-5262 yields 1.01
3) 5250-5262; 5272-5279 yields 1.02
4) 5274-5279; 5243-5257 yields 1.02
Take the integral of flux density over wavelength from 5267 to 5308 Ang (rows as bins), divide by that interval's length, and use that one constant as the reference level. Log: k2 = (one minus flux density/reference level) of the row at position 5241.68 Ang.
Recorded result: 0.003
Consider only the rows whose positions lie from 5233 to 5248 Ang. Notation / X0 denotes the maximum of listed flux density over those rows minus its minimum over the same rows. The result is 2.3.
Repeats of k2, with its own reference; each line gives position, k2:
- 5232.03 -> 0.067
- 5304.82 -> -0.085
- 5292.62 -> -0.046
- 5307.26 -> -0.085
